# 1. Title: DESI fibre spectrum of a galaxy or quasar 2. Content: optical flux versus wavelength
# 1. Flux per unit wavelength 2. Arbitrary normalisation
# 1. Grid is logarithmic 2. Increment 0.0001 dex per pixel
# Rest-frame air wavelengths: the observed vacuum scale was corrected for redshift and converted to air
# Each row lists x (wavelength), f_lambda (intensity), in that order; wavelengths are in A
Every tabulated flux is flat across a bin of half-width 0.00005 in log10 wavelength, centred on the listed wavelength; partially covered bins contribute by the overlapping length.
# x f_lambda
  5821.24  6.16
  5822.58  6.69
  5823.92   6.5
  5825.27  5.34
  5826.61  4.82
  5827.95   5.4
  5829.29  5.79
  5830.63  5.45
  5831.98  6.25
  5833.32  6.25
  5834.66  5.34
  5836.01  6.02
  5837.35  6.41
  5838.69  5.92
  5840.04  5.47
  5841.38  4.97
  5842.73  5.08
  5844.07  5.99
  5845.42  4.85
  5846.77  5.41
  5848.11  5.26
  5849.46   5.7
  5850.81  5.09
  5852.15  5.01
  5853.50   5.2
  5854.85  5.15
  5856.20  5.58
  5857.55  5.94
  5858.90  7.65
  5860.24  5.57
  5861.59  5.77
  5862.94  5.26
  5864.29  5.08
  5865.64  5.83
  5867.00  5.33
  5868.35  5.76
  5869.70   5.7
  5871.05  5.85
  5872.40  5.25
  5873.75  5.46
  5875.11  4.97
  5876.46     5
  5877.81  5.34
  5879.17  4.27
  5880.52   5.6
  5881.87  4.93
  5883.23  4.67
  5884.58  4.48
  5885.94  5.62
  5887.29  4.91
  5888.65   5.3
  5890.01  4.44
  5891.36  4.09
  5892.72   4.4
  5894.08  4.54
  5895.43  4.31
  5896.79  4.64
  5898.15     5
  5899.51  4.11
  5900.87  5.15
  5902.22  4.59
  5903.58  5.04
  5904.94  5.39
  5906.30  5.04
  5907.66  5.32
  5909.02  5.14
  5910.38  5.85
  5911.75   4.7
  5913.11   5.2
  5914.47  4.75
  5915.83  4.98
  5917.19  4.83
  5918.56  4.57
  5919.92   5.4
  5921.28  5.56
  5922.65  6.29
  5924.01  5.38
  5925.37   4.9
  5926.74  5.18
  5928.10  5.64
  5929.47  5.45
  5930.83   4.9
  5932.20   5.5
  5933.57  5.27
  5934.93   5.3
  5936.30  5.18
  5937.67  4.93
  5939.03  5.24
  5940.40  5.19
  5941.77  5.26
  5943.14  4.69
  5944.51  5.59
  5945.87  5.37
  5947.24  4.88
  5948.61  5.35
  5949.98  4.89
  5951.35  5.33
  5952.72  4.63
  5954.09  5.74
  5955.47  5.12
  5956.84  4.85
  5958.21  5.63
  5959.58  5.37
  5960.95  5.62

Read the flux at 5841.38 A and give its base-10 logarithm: 0.70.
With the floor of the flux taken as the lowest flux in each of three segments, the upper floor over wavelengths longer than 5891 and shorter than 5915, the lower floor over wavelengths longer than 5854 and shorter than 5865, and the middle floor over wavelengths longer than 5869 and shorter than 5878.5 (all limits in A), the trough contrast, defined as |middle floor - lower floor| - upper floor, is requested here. -4.0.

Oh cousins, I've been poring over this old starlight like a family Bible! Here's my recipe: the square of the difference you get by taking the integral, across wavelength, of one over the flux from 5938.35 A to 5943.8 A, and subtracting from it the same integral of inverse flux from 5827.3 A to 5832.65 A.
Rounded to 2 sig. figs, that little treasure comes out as 0.018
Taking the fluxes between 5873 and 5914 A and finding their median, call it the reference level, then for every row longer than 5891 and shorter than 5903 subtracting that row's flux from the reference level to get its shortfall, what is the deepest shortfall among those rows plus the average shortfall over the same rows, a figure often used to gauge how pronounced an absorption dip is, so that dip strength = 1.3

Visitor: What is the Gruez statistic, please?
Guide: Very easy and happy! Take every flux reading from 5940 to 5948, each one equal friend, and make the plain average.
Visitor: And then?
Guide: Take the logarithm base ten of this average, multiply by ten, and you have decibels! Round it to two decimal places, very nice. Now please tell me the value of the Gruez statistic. 7.13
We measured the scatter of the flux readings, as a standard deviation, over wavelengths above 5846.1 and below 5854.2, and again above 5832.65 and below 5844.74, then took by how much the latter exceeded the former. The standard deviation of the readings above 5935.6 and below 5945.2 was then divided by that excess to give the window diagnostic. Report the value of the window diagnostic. 1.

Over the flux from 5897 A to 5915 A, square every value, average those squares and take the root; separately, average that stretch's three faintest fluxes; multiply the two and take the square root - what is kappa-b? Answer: 4.74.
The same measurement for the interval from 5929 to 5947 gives 5.03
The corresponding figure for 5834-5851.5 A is 5.24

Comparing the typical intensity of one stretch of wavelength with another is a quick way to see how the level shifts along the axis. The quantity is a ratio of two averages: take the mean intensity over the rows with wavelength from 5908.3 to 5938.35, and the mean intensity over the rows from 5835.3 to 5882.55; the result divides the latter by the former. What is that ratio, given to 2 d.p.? 1.05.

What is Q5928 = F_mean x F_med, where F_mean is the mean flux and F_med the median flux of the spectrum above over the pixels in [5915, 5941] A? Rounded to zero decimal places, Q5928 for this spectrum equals 27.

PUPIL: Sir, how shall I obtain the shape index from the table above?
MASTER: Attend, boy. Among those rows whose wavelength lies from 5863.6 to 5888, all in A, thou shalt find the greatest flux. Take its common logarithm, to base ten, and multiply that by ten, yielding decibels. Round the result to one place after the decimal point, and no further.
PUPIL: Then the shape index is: 7.7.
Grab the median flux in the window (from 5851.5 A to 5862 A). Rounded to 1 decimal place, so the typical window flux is 5.6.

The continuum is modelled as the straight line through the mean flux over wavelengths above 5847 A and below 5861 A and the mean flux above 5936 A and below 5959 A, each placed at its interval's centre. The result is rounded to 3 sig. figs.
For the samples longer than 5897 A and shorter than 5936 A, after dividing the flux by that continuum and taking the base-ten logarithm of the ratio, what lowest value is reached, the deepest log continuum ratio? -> -0.118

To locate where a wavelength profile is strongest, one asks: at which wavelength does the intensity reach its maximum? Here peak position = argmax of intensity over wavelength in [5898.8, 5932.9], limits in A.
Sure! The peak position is 5922.65 A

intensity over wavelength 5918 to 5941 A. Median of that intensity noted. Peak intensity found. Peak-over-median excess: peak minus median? 1.0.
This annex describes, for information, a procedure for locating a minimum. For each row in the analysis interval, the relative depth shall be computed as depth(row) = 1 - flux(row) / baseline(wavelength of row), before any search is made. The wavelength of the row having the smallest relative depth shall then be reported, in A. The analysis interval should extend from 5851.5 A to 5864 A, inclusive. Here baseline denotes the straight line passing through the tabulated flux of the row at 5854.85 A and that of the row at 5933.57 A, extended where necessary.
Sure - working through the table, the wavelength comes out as 5858.90 A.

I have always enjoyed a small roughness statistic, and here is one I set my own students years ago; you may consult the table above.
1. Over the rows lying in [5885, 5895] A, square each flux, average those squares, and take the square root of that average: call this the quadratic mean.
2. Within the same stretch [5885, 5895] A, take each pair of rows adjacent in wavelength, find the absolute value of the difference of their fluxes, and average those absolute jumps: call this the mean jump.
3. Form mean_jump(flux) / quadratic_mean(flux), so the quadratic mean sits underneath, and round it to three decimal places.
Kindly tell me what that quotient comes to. 0.096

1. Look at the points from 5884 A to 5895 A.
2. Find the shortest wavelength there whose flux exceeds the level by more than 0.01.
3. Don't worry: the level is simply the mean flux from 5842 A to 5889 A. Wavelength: 5885.94 A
